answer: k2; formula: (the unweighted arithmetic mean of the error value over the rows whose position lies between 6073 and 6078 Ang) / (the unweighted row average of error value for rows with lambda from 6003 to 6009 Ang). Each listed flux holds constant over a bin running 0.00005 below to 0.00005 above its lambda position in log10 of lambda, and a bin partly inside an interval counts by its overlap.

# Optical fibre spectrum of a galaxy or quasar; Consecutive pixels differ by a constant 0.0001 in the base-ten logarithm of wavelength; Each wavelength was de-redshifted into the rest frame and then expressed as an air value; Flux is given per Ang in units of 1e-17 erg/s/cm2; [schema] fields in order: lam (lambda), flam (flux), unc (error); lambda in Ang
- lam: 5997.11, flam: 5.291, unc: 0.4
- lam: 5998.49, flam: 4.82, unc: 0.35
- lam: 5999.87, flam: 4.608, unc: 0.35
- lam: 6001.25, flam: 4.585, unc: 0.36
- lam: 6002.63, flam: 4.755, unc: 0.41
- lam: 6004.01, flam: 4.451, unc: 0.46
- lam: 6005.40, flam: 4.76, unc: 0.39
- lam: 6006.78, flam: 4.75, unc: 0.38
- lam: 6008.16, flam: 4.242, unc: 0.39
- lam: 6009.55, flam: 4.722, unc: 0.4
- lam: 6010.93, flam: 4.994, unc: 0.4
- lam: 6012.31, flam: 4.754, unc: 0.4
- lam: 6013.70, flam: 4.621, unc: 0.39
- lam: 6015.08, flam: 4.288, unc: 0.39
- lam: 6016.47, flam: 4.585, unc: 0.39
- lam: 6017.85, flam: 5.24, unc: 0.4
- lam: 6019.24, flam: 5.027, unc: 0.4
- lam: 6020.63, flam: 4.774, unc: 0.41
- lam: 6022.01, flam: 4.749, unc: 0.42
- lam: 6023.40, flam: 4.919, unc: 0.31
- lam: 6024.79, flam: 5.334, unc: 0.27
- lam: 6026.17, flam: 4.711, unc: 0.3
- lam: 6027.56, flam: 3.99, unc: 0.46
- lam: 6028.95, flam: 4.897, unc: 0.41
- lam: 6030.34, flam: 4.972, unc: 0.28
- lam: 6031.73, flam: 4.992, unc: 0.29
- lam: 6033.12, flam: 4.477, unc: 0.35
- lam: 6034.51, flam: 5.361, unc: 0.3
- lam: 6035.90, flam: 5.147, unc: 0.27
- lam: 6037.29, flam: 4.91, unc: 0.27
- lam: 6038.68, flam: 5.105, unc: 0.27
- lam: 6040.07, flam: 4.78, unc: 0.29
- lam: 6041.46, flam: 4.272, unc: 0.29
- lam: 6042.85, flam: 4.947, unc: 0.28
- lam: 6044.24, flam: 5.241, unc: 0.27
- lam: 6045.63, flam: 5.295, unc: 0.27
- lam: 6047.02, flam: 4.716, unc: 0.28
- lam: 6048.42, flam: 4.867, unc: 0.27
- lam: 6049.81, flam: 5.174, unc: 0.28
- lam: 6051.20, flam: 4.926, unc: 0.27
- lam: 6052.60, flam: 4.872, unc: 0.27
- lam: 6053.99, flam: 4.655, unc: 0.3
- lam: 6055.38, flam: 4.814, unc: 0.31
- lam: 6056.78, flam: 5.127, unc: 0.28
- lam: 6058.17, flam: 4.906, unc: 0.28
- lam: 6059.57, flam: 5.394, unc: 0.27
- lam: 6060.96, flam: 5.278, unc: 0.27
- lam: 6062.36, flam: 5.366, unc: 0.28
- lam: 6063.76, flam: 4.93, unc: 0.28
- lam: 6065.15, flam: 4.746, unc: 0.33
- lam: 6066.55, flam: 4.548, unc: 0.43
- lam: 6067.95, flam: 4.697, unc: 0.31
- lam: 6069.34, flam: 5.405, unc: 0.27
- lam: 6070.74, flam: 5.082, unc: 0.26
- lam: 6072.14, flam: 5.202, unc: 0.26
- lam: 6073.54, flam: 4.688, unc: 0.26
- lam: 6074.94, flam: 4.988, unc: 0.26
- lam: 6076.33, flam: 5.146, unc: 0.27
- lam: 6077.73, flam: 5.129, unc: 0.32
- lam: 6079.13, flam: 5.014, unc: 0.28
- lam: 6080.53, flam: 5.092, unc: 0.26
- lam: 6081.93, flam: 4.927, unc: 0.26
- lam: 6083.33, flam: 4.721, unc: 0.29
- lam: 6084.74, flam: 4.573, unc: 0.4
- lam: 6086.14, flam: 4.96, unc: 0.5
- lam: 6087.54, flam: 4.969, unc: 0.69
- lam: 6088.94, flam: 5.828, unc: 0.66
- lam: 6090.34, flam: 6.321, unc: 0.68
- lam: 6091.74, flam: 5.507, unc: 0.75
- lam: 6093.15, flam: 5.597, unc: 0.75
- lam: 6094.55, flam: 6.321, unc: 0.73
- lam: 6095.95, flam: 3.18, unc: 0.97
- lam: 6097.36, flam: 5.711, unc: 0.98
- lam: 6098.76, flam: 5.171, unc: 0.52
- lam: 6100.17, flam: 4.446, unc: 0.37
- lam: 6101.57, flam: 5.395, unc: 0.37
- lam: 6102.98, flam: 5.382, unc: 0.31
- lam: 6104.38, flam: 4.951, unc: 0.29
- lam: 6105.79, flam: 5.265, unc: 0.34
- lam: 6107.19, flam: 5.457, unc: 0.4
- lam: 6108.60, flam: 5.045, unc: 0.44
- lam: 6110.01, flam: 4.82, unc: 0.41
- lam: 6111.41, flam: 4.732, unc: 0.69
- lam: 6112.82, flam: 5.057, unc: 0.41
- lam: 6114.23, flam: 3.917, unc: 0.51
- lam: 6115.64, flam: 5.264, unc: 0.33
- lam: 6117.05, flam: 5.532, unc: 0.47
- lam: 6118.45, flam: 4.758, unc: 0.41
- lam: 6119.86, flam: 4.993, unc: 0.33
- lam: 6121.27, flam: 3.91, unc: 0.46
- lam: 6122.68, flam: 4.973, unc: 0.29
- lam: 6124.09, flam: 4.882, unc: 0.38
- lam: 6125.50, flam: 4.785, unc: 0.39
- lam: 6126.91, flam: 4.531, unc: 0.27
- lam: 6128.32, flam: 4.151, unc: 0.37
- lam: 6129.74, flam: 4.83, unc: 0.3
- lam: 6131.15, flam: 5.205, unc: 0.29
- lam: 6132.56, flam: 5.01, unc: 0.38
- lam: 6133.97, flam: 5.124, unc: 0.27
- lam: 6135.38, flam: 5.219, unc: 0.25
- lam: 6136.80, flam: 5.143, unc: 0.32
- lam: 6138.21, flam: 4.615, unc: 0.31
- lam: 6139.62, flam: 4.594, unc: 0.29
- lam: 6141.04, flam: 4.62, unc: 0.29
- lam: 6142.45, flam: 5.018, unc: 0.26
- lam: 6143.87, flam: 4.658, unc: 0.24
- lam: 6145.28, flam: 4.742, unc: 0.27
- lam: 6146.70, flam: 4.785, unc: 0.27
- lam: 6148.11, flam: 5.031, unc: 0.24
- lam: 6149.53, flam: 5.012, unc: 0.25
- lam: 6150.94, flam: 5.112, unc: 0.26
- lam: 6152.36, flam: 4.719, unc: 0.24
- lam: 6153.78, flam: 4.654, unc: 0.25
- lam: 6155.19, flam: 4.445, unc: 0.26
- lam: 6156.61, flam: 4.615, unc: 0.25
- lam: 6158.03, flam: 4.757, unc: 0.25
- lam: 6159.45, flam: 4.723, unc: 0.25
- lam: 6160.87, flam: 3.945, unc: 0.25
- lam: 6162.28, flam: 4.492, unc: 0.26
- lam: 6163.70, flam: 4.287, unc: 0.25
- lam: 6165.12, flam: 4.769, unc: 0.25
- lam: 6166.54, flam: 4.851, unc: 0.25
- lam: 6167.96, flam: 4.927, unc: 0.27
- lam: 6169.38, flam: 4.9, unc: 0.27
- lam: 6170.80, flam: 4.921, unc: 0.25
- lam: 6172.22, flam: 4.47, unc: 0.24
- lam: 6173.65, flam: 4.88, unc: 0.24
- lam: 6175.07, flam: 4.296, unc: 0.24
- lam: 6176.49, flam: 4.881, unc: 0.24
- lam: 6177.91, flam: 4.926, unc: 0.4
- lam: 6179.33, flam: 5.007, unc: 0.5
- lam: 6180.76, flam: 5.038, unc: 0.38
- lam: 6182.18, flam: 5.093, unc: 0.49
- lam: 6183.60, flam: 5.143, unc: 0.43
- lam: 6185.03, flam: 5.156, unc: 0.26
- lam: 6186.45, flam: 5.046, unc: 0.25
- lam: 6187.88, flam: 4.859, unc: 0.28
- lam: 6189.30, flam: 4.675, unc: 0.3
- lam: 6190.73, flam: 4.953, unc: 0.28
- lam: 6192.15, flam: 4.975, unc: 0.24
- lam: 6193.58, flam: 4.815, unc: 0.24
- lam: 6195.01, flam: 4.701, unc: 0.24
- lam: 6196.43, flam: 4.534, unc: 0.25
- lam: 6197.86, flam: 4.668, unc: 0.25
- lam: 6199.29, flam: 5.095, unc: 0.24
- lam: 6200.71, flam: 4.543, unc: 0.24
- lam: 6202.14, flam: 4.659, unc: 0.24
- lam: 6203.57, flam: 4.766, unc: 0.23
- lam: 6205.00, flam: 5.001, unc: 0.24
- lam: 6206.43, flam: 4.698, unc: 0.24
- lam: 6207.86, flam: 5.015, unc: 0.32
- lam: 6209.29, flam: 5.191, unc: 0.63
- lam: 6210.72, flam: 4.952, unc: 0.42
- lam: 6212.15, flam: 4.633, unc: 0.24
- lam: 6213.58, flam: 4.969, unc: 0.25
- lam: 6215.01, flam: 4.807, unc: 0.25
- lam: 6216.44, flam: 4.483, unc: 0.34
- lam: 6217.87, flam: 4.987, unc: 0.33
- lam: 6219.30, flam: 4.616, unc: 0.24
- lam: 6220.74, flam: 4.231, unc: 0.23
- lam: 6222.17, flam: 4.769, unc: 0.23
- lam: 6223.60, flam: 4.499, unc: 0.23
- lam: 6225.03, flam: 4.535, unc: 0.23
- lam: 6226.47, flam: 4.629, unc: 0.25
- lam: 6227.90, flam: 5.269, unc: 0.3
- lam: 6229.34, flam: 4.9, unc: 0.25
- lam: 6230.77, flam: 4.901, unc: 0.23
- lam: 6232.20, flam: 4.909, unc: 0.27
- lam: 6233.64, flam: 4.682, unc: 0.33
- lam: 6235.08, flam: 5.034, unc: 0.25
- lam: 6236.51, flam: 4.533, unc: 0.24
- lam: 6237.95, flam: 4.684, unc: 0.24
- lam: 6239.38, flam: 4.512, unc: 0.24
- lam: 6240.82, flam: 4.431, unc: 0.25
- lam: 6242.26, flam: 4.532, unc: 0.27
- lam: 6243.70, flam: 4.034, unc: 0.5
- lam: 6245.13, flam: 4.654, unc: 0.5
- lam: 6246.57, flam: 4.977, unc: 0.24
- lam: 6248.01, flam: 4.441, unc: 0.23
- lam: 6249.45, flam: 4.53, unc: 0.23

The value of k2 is 0.69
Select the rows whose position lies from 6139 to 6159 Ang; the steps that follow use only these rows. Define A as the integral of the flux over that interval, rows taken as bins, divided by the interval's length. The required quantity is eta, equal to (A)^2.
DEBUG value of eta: 22.7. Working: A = 4.77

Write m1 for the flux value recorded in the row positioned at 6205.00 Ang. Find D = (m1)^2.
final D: 25.0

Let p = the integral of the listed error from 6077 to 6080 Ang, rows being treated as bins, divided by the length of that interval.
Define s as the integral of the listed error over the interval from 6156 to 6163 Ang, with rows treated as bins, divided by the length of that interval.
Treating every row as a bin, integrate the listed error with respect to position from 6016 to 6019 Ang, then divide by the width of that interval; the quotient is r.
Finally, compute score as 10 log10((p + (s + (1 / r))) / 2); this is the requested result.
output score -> 1.9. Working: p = 0.30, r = 0.40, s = 0.252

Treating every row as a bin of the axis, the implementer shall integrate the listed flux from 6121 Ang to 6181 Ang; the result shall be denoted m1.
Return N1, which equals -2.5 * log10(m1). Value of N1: -6.1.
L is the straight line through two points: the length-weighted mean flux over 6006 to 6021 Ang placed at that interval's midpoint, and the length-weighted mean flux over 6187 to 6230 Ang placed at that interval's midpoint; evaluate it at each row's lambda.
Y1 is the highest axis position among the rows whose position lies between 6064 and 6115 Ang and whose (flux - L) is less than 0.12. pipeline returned 6114.23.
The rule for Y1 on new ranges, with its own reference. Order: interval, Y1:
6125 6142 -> 6141.04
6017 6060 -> 6055.38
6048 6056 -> 6055.38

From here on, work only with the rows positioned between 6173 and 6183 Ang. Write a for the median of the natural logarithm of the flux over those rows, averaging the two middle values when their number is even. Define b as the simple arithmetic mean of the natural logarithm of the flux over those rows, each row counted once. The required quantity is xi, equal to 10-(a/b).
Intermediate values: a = 1.59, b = 1.58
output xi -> 8.992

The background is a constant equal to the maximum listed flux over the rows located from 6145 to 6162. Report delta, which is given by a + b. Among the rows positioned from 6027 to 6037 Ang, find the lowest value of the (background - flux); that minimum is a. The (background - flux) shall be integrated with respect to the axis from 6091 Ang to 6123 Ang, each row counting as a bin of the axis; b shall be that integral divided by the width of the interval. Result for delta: -0.2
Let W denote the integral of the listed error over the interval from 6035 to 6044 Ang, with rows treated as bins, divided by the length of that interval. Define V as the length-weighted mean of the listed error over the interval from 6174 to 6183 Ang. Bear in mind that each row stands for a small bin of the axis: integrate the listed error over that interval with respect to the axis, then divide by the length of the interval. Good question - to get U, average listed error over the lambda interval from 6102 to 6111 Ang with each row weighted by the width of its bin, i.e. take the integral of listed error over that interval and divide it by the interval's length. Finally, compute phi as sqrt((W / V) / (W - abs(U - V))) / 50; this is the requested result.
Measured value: 0.033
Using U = 0.376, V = 0.37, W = 0.28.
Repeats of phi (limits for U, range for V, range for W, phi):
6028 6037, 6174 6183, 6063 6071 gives 0.036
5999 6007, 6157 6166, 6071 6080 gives 0.057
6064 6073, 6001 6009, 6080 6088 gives 0.036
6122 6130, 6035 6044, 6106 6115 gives 0.040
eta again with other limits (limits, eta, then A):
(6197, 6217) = 23.2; 4.82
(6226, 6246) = 22.1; 4.70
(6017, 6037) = 24.0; 4.90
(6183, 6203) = 23.4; 4.84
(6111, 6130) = 22.4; 4.73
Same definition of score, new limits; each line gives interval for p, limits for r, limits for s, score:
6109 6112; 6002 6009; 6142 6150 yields 2.1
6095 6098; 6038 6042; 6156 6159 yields 3.7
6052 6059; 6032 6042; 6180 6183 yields 3.2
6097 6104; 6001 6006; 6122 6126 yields 2.1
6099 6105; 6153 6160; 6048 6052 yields 3.6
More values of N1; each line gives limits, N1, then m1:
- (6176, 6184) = -4.0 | 40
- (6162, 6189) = -5.3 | 131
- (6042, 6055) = -4.5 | 64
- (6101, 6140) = -5.7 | 192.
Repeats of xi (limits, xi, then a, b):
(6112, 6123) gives 8.972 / 1.61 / 1.56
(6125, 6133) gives 8.991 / 1.57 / 1.56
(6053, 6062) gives 9.001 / 1.61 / 1.61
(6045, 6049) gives 9.011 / 1.58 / 1.60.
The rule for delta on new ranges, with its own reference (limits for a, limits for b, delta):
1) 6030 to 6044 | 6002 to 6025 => 0.1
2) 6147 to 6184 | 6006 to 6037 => 0.3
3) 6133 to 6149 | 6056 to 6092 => -0.1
